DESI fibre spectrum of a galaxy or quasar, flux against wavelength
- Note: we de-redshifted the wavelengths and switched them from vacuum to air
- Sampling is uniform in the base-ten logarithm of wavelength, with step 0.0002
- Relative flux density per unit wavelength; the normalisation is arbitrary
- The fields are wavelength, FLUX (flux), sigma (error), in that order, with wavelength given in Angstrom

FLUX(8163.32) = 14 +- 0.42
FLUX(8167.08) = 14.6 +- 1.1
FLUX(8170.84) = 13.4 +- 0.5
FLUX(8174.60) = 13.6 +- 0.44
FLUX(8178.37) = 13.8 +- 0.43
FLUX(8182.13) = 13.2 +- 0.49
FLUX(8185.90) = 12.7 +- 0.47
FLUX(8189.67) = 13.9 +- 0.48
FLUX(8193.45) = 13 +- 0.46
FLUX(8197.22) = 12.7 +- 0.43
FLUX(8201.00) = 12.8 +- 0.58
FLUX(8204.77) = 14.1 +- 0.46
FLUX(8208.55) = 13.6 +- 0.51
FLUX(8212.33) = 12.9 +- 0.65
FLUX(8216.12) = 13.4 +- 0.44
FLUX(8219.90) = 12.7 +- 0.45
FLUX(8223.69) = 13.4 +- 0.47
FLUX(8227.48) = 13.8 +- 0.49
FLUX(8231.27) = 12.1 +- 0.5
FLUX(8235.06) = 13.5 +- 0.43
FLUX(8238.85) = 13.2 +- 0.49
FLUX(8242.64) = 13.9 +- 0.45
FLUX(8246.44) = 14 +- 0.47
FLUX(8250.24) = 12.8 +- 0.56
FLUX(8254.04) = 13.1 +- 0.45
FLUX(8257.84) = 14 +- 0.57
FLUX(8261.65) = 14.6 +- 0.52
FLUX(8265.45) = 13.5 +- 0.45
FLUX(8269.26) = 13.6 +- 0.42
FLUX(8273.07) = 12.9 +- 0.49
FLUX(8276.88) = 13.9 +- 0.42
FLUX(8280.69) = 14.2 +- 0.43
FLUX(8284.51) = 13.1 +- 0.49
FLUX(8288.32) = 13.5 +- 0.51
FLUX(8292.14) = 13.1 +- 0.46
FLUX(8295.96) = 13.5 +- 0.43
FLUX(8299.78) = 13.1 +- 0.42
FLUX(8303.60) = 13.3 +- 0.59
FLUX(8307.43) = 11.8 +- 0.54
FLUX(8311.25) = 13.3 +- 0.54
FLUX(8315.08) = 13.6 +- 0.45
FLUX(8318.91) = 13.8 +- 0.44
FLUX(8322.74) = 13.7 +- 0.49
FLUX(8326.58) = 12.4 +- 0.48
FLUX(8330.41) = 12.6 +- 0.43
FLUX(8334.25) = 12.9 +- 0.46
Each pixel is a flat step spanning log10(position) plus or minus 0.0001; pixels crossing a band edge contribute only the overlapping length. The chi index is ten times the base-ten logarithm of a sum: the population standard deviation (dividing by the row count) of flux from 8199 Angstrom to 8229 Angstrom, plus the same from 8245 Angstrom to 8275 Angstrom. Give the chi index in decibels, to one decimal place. 0.2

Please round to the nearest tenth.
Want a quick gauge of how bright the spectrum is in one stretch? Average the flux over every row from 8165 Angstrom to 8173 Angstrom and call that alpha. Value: 14.0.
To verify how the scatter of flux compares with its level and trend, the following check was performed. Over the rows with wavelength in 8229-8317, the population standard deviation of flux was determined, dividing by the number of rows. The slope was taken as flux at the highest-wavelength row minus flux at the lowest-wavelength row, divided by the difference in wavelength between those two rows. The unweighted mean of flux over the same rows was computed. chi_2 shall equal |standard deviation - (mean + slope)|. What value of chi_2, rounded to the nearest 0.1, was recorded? 12.8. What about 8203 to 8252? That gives 12.7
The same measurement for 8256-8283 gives 13.3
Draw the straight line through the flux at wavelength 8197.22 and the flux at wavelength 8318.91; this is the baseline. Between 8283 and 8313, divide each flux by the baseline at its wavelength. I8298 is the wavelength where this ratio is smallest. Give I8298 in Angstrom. 8307.43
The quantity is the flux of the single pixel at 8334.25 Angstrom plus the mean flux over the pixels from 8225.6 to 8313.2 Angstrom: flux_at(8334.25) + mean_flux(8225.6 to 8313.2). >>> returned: 26.3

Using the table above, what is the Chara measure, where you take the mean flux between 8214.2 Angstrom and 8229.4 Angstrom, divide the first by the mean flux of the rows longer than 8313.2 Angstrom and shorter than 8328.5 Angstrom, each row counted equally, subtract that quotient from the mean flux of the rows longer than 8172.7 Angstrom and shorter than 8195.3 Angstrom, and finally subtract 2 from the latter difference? 10.4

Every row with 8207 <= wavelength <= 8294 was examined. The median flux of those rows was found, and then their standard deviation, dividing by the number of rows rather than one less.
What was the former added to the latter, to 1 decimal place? 14.0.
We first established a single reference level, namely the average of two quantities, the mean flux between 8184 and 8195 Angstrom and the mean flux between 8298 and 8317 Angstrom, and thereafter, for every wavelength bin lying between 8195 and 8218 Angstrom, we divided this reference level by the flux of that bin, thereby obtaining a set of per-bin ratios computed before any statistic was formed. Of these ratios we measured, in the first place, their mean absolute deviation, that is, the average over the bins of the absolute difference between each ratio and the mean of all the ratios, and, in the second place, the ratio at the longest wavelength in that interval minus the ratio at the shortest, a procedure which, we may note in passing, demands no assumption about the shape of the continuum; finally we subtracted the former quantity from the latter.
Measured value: -0.09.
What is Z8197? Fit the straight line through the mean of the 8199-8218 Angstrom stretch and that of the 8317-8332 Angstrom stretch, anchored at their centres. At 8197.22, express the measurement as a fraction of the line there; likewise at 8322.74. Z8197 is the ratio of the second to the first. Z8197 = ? 1.10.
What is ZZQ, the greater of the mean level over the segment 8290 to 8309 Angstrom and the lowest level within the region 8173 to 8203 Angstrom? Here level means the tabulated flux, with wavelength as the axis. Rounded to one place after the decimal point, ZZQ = 13.0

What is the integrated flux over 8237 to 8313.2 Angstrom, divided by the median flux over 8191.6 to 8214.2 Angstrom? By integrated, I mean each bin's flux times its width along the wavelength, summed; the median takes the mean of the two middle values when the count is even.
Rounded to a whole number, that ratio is 79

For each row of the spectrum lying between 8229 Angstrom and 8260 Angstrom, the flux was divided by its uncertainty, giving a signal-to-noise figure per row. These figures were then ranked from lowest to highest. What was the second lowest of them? 24.2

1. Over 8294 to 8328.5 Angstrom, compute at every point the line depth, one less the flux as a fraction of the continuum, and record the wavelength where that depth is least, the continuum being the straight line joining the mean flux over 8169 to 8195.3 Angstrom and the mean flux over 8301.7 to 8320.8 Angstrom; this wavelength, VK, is 8318.91 Angstrom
